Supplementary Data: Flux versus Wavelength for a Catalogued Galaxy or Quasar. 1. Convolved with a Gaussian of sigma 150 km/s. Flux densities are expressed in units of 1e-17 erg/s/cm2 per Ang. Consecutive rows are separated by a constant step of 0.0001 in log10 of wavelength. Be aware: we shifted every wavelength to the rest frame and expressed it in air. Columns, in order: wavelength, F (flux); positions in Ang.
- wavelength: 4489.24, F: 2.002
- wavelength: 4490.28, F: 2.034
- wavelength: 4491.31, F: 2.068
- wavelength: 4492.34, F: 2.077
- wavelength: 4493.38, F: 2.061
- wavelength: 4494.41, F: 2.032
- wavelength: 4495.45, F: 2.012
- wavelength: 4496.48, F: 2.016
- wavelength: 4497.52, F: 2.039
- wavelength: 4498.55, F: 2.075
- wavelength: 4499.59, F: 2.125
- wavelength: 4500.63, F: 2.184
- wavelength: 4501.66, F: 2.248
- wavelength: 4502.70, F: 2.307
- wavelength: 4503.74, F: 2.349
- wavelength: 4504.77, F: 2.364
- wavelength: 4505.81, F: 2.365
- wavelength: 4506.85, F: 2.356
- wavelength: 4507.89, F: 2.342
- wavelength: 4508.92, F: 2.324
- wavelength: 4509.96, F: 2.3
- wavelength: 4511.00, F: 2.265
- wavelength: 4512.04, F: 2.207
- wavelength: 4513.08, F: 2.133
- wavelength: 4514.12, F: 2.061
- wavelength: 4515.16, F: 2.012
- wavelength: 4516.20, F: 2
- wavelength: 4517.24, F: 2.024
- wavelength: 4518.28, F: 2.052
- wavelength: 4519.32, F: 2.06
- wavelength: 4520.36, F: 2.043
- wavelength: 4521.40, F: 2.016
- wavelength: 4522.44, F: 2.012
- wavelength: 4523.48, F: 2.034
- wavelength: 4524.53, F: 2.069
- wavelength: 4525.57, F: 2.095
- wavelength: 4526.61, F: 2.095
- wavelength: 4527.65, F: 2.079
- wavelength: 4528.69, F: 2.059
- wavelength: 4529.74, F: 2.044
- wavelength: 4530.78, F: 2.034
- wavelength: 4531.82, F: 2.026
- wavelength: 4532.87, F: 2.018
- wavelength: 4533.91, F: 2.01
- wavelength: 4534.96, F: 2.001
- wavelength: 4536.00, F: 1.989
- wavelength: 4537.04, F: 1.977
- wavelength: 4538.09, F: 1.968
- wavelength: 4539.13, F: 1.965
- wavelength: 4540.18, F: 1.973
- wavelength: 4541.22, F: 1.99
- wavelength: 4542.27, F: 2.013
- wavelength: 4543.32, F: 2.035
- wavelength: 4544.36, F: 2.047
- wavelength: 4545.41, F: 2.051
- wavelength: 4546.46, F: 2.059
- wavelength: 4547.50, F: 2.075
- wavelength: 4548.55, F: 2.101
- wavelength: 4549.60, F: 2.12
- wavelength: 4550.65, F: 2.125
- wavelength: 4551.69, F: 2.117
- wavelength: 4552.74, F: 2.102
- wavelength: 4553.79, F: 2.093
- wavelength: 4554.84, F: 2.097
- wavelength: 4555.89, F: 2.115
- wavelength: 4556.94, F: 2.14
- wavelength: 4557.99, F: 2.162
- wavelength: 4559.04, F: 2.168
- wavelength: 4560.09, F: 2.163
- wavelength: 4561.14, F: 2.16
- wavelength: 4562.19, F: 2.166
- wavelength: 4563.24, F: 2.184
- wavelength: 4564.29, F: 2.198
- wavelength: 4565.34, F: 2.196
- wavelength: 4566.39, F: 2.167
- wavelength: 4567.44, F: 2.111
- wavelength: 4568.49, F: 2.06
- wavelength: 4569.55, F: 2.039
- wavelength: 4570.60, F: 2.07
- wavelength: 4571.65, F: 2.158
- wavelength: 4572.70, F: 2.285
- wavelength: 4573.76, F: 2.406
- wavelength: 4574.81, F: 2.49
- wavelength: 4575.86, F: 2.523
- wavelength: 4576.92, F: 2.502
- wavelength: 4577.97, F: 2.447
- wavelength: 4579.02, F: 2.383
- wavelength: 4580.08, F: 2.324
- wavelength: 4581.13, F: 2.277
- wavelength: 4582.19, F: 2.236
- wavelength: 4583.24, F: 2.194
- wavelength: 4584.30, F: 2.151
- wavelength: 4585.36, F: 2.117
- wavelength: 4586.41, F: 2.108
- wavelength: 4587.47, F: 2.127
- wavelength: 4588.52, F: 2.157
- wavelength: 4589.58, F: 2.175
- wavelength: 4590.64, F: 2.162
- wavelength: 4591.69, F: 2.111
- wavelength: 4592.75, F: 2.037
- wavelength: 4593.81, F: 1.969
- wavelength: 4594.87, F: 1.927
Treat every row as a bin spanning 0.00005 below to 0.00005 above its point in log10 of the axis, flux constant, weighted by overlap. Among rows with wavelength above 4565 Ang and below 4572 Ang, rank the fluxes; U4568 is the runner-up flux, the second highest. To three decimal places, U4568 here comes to 2.167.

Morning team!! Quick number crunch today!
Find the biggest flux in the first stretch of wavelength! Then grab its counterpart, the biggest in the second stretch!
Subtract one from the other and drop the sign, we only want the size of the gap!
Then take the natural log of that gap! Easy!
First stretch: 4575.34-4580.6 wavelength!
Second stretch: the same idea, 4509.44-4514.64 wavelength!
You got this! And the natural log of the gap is -1.50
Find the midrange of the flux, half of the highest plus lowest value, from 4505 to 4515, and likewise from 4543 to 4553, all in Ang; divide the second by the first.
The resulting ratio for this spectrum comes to 0.94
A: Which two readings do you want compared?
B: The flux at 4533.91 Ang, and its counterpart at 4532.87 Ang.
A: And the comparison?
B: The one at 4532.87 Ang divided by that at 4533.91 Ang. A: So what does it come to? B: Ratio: 1.00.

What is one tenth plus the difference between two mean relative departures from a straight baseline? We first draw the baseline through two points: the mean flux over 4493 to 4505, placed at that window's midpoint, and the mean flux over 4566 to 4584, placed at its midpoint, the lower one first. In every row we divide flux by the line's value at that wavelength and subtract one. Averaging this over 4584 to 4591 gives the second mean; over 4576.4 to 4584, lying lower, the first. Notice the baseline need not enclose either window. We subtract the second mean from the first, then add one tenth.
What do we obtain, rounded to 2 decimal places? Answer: 0.19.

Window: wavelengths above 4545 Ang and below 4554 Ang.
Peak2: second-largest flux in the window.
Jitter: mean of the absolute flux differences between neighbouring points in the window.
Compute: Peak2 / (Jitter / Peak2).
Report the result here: 339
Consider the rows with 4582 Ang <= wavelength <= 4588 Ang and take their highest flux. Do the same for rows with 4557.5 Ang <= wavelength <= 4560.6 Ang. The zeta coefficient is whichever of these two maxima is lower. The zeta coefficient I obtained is 2.17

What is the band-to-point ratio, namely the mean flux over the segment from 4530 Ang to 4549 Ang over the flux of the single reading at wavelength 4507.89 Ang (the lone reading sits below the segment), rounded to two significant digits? 0.86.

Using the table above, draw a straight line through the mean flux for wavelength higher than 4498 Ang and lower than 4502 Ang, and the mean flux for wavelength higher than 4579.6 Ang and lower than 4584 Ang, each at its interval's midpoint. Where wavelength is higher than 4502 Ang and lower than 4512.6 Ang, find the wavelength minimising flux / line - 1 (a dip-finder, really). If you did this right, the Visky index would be 4512.04 Ang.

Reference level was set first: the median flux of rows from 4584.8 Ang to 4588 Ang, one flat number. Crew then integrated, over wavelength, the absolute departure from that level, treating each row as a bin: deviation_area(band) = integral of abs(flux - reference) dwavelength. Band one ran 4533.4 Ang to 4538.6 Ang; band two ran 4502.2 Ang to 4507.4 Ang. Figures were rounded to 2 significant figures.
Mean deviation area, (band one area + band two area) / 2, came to 0.93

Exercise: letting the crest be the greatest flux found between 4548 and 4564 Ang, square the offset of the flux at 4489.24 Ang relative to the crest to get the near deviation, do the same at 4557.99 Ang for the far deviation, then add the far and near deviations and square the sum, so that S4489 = 0.0011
